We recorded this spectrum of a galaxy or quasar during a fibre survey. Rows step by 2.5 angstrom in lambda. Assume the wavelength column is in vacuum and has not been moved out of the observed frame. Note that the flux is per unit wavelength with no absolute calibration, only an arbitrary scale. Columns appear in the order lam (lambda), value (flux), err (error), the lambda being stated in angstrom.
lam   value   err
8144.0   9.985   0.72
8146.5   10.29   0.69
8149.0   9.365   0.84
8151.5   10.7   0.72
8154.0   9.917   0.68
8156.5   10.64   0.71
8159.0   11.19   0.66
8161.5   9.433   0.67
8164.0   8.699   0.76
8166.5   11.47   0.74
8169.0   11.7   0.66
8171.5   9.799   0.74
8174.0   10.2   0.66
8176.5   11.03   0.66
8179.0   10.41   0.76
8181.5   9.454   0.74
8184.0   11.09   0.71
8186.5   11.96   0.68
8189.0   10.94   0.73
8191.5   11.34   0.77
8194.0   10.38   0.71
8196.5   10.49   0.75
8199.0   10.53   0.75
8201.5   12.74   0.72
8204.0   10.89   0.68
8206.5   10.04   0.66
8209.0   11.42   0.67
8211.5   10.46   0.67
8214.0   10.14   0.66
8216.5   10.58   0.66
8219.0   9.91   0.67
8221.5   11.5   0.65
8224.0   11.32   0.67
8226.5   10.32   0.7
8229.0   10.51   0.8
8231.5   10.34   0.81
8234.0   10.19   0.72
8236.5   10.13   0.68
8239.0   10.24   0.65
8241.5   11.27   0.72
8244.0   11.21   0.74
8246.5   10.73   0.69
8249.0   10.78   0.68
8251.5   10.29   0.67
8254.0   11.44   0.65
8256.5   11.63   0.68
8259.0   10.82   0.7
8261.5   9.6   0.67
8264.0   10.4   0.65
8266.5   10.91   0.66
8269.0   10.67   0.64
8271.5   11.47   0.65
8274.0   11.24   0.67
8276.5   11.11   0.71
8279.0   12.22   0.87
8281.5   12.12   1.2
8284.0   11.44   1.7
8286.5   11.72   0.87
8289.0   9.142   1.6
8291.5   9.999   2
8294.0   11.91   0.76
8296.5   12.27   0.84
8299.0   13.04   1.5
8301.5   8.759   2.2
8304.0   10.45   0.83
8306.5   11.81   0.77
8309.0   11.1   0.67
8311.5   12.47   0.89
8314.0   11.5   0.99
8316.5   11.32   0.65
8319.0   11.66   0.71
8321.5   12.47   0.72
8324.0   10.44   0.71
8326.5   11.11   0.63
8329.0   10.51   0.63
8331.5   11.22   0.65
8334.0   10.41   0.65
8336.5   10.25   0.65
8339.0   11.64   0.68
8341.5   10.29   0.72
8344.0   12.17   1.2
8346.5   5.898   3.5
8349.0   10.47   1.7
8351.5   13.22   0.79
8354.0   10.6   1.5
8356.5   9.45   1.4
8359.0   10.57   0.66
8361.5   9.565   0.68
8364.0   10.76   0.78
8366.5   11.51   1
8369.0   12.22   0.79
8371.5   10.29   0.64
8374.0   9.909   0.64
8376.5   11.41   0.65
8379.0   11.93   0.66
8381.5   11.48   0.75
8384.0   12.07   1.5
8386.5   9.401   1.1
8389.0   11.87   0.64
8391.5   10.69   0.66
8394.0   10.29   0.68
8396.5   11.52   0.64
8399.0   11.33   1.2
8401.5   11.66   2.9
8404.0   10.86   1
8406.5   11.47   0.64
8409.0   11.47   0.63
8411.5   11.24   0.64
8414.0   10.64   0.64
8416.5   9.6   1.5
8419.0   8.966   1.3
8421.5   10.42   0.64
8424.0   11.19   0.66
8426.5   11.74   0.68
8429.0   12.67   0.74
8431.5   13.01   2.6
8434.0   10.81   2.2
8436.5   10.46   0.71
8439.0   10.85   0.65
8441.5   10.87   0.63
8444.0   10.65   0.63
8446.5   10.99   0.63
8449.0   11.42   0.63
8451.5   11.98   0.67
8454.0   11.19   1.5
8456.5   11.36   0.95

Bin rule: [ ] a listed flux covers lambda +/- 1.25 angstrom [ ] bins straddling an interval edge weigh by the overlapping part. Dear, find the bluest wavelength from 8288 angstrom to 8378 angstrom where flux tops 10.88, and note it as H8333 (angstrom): 8294.0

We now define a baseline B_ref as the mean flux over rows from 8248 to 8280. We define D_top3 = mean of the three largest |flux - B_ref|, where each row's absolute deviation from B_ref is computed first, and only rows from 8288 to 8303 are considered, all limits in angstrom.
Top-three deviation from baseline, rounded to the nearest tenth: 2.0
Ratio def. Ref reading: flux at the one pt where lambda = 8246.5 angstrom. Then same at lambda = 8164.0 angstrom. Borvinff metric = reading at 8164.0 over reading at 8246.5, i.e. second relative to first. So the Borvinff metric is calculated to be 0.81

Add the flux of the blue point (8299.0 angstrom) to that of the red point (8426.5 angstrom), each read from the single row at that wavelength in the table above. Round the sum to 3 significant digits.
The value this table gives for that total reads 24.8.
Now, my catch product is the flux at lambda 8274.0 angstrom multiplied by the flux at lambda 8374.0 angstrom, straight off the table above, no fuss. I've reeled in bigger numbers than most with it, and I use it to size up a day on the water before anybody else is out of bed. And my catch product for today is 111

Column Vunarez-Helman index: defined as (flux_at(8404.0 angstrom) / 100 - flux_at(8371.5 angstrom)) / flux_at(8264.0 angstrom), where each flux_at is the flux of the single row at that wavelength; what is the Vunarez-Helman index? -0.98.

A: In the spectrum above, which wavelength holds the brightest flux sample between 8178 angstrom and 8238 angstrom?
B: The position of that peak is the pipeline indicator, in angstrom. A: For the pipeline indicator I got 8201.5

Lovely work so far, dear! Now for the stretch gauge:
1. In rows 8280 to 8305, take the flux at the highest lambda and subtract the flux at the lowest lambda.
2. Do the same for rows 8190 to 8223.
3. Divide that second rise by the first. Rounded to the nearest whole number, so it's 0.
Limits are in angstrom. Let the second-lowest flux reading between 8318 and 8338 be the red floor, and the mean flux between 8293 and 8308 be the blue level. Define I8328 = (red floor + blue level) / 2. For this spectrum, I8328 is 10.9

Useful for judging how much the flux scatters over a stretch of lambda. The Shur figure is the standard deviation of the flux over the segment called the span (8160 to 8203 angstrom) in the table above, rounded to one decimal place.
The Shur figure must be 1.0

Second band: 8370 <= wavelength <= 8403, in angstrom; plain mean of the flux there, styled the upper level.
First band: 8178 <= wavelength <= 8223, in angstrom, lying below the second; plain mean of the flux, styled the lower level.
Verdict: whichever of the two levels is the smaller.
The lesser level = 10.8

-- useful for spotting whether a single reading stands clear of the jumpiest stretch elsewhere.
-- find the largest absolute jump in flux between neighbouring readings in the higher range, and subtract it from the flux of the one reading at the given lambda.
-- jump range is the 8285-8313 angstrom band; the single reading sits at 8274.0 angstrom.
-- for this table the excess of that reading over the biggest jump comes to 7.0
